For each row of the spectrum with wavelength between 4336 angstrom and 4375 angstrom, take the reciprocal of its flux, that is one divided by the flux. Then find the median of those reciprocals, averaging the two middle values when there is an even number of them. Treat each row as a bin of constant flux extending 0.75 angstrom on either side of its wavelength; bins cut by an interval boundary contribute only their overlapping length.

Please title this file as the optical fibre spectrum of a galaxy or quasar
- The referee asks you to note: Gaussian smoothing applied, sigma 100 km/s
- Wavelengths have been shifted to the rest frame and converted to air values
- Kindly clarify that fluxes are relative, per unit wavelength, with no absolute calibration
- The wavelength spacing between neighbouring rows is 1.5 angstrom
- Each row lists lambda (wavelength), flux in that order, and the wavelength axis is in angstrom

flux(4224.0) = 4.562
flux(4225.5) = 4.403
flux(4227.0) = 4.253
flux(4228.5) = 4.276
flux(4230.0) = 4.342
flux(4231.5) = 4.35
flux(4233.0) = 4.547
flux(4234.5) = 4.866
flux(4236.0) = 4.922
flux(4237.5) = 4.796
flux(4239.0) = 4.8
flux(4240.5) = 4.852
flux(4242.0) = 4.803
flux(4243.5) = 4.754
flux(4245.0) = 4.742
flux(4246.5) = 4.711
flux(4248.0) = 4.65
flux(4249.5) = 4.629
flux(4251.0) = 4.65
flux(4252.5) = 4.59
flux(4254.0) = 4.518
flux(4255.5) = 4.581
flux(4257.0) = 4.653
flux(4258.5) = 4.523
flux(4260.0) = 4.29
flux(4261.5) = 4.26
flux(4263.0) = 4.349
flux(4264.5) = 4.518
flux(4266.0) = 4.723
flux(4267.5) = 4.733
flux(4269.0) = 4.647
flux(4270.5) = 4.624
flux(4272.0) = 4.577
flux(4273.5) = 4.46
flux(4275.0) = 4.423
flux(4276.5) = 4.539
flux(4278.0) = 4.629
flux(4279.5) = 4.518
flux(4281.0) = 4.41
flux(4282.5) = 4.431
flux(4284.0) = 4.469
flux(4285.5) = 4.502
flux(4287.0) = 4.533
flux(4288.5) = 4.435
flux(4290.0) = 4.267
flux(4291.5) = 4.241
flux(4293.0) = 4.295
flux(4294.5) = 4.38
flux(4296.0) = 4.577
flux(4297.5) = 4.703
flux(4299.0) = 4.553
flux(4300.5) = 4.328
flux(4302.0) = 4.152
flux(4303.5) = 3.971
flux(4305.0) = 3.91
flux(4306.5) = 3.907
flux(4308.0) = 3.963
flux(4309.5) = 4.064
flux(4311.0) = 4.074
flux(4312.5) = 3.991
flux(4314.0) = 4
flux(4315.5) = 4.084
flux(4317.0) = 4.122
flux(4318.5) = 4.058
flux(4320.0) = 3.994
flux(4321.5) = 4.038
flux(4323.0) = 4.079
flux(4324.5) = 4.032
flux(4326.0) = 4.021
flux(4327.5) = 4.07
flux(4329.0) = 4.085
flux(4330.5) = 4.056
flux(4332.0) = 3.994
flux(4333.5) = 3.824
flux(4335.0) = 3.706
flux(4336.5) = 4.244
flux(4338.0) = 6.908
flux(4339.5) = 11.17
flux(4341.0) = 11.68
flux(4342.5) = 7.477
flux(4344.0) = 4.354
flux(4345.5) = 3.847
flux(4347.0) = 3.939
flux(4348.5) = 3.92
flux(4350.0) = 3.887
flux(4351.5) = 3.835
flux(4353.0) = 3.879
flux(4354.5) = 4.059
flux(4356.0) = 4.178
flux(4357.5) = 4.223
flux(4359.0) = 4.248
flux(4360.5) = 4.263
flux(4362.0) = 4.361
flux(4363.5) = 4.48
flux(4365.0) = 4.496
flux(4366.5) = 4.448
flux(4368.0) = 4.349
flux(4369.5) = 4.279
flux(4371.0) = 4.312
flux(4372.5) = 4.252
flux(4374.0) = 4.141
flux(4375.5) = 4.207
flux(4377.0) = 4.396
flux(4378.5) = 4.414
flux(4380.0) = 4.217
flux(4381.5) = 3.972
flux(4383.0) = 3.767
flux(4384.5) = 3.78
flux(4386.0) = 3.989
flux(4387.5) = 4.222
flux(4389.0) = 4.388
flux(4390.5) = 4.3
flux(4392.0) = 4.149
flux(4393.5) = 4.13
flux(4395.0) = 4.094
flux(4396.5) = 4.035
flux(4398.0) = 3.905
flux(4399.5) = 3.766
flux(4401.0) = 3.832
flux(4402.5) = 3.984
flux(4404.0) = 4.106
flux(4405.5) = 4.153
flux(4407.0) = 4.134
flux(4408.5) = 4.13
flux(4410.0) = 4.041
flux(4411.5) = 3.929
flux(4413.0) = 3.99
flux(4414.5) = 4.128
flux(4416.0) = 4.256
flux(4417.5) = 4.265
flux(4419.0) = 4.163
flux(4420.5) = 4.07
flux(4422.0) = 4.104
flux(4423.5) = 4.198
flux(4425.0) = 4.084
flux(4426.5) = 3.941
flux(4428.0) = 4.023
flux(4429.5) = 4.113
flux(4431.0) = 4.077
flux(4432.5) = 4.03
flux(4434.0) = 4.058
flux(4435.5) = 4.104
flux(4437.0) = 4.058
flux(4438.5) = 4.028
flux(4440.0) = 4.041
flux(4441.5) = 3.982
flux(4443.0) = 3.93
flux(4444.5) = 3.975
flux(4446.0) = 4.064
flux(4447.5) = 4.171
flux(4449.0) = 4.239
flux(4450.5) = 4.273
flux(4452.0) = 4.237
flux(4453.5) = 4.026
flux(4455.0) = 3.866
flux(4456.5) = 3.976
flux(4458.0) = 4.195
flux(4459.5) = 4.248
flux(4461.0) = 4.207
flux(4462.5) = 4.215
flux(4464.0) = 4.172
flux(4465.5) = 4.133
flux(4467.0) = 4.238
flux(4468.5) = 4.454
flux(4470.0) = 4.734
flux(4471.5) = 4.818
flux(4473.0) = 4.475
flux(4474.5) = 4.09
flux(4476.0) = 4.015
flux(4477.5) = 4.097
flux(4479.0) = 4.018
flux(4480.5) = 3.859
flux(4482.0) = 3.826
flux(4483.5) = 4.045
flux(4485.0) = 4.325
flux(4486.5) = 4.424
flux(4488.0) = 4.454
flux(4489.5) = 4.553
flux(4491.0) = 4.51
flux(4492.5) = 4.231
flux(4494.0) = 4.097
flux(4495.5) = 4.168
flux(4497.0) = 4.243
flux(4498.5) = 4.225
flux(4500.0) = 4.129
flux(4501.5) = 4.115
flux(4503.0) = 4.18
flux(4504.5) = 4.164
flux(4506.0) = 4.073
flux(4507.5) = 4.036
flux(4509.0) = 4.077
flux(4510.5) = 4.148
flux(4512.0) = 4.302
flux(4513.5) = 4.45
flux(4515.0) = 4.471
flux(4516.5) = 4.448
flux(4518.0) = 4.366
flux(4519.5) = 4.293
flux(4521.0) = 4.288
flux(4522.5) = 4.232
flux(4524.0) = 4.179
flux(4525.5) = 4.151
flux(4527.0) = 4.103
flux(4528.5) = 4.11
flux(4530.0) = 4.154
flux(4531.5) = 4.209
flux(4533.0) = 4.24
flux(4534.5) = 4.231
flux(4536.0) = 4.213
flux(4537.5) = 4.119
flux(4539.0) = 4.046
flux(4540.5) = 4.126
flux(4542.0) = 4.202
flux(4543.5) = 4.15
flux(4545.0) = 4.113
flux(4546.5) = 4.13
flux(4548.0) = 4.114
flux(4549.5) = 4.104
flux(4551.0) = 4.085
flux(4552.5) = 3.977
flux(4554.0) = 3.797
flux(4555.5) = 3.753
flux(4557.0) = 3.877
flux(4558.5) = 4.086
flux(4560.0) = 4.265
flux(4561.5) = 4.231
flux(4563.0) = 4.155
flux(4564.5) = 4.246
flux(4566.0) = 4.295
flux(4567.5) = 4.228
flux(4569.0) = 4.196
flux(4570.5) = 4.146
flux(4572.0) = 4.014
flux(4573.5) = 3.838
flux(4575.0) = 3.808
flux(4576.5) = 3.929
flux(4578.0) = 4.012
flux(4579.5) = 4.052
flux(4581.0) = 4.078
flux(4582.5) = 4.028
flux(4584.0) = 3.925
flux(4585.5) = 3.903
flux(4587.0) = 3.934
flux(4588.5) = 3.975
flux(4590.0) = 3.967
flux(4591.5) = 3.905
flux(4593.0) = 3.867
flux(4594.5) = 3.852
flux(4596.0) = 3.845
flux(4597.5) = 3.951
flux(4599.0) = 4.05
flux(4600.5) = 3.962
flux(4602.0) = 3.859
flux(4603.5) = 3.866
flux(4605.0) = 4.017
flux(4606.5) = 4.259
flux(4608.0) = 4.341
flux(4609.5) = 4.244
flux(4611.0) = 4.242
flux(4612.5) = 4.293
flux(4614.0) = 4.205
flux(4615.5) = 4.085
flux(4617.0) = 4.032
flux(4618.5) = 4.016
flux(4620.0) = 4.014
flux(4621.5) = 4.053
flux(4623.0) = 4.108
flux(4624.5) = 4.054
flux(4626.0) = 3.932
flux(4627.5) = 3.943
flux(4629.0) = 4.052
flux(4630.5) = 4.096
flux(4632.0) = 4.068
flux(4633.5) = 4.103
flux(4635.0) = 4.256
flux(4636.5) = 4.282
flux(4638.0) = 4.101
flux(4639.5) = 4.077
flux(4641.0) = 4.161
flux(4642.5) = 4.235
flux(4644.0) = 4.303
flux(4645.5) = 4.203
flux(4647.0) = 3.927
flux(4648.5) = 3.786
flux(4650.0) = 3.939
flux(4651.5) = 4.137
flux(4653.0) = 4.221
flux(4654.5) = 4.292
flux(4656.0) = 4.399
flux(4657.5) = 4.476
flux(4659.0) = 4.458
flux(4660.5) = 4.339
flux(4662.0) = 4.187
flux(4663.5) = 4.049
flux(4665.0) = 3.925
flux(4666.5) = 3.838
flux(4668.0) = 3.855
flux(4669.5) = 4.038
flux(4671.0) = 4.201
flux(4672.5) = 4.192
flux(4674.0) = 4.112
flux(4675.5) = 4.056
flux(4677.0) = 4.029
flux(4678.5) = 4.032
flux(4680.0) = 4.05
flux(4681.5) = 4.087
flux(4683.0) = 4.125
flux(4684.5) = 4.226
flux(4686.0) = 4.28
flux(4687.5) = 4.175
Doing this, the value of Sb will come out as 0.235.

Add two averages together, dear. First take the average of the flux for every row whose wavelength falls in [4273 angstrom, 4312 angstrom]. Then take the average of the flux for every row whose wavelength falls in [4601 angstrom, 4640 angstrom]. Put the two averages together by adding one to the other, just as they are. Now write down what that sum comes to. 8.4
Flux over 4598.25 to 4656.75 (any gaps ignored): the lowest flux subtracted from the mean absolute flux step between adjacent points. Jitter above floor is -3.70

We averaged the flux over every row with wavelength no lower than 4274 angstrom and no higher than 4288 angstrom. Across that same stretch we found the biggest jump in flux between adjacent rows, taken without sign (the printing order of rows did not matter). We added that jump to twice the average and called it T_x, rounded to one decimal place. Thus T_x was 9.1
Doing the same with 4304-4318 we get 8.1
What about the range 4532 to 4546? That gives 8.4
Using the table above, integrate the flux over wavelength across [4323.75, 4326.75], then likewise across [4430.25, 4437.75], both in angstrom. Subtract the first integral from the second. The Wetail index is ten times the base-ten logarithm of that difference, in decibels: 13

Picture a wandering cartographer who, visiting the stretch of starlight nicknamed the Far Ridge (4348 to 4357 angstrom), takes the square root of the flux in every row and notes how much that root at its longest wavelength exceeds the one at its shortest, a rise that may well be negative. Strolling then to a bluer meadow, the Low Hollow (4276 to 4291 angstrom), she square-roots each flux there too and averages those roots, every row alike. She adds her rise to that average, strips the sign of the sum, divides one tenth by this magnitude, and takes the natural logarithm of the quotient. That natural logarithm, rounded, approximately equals -3.08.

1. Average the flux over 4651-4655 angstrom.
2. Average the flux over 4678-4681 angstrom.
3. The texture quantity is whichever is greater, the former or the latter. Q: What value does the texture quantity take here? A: 4.22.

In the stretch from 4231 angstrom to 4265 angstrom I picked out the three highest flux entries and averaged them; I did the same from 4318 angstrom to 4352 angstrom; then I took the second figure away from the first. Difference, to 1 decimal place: -5.2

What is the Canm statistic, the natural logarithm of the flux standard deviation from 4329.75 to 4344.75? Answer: 1.1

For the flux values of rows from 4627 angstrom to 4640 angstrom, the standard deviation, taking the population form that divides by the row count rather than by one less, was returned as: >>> 0.10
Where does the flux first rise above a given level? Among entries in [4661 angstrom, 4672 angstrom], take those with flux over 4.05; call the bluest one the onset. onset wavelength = 4662.0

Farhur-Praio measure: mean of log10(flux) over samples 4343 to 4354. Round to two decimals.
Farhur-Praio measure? 0.60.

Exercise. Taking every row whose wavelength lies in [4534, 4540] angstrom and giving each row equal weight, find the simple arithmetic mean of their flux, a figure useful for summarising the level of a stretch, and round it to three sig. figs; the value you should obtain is 4.15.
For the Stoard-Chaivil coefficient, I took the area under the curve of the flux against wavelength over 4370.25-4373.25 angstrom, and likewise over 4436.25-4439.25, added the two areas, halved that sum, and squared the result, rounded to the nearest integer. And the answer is 156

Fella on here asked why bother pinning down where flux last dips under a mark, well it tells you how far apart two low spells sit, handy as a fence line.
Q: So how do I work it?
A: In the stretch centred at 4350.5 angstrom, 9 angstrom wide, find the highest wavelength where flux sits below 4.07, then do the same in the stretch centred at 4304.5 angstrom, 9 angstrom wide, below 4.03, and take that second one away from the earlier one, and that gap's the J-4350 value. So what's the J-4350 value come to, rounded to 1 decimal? 46.5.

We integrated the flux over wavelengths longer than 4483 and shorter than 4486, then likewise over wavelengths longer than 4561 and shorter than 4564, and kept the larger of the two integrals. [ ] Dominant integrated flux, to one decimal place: 12.6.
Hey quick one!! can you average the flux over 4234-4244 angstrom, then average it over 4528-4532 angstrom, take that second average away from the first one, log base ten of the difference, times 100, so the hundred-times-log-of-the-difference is -17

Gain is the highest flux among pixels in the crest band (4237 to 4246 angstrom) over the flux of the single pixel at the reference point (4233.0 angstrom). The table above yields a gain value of 1.067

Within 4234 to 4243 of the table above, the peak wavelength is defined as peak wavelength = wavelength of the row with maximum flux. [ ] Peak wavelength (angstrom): 4236.0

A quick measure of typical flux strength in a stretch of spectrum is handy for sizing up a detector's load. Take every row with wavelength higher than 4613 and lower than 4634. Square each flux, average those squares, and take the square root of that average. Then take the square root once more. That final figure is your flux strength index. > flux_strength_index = 2.01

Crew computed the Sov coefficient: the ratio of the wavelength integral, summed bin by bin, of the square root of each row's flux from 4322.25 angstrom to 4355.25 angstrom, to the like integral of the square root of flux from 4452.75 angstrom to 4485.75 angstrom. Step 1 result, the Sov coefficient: 1.07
